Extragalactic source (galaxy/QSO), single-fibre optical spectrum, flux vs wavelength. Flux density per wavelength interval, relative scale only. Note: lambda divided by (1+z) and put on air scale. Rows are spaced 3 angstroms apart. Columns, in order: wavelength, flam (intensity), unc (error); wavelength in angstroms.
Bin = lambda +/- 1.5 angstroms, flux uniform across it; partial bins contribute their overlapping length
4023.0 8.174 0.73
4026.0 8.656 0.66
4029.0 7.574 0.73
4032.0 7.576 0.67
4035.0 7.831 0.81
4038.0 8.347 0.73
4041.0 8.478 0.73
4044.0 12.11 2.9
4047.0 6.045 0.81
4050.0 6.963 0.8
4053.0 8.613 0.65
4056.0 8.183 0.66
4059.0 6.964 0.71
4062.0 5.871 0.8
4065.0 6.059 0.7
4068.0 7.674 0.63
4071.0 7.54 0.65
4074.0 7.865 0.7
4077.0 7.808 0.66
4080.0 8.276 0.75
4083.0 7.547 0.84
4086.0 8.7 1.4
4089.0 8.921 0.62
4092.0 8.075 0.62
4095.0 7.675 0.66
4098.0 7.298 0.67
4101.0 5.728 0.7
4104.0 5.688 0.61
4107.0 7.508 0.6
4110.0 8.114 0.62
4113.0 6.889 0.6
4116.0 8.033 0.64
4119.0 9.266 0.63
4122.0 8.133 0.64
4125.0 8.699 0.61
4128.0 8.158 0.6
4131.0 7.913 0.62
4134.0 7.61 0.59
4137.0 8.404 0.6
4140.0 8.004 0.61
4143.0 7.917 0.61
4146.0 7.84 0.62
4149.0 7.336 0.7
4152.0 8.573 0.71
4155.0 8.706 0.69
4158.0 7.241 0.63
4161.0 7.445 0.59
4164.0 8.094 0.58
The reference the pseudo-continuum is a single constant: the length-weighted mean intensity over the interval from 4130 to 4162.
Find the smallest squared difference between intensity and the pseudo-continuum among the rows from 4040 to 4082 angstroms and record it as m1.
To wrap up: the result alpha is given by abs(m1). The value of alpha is 0.0025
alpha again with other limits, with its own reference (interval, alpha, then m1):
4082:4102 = 0.0255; 0.0255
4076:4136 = 0.0000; 0.0000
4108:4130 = 0.0139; 0.0139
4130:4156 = 0.0000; 0.0000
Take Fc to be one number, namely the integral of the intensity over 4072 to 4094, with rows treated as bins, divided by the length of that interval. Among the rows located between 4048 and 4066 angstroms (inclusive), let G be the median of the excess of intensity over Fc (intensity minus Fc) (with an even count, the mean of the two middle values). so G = -1.18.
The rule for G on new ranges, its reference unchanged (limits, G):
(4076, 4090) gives 0.13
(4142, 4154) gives -0.27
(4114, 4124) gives -0.01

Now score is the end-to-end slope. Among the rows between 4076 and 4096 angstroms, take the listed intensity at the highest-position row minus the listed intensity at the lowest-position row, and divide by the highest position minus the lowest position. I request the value -0.007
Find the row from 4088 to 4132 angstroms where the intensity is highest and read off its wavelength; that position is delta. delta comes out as 4119.0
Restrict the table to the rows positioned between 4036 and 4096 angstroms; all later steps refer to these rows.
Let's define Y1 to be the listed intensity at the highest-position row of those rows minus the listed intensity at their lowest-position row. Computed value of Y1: -0.7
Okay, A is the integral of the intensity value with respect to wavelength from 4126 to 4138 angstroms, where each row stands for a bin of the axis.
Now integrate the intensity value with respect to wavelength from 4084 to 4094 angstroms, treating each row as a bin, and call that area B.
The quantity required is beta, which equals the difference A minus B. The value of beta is 12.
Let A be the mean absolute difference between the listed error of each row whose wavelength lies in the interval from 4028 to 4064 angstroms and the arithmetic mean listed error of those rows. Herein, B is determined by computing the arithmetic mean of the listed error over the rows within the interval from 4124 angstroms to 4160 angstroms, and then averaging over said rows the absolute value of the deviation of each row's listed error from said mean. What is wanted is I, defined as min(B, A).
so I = 0.034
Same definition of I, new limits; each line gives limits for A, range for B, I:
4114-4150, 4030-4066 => 0.020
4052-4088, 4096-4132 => 0.023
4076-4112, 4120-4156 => 0.034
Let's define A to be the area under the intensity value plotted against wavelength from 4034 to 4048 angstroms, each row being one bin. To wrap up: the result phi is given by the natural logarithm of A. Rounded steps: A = 121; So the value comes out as 4.80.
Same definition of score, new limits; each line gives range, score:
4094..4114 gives -0.044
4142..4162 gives -0.026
